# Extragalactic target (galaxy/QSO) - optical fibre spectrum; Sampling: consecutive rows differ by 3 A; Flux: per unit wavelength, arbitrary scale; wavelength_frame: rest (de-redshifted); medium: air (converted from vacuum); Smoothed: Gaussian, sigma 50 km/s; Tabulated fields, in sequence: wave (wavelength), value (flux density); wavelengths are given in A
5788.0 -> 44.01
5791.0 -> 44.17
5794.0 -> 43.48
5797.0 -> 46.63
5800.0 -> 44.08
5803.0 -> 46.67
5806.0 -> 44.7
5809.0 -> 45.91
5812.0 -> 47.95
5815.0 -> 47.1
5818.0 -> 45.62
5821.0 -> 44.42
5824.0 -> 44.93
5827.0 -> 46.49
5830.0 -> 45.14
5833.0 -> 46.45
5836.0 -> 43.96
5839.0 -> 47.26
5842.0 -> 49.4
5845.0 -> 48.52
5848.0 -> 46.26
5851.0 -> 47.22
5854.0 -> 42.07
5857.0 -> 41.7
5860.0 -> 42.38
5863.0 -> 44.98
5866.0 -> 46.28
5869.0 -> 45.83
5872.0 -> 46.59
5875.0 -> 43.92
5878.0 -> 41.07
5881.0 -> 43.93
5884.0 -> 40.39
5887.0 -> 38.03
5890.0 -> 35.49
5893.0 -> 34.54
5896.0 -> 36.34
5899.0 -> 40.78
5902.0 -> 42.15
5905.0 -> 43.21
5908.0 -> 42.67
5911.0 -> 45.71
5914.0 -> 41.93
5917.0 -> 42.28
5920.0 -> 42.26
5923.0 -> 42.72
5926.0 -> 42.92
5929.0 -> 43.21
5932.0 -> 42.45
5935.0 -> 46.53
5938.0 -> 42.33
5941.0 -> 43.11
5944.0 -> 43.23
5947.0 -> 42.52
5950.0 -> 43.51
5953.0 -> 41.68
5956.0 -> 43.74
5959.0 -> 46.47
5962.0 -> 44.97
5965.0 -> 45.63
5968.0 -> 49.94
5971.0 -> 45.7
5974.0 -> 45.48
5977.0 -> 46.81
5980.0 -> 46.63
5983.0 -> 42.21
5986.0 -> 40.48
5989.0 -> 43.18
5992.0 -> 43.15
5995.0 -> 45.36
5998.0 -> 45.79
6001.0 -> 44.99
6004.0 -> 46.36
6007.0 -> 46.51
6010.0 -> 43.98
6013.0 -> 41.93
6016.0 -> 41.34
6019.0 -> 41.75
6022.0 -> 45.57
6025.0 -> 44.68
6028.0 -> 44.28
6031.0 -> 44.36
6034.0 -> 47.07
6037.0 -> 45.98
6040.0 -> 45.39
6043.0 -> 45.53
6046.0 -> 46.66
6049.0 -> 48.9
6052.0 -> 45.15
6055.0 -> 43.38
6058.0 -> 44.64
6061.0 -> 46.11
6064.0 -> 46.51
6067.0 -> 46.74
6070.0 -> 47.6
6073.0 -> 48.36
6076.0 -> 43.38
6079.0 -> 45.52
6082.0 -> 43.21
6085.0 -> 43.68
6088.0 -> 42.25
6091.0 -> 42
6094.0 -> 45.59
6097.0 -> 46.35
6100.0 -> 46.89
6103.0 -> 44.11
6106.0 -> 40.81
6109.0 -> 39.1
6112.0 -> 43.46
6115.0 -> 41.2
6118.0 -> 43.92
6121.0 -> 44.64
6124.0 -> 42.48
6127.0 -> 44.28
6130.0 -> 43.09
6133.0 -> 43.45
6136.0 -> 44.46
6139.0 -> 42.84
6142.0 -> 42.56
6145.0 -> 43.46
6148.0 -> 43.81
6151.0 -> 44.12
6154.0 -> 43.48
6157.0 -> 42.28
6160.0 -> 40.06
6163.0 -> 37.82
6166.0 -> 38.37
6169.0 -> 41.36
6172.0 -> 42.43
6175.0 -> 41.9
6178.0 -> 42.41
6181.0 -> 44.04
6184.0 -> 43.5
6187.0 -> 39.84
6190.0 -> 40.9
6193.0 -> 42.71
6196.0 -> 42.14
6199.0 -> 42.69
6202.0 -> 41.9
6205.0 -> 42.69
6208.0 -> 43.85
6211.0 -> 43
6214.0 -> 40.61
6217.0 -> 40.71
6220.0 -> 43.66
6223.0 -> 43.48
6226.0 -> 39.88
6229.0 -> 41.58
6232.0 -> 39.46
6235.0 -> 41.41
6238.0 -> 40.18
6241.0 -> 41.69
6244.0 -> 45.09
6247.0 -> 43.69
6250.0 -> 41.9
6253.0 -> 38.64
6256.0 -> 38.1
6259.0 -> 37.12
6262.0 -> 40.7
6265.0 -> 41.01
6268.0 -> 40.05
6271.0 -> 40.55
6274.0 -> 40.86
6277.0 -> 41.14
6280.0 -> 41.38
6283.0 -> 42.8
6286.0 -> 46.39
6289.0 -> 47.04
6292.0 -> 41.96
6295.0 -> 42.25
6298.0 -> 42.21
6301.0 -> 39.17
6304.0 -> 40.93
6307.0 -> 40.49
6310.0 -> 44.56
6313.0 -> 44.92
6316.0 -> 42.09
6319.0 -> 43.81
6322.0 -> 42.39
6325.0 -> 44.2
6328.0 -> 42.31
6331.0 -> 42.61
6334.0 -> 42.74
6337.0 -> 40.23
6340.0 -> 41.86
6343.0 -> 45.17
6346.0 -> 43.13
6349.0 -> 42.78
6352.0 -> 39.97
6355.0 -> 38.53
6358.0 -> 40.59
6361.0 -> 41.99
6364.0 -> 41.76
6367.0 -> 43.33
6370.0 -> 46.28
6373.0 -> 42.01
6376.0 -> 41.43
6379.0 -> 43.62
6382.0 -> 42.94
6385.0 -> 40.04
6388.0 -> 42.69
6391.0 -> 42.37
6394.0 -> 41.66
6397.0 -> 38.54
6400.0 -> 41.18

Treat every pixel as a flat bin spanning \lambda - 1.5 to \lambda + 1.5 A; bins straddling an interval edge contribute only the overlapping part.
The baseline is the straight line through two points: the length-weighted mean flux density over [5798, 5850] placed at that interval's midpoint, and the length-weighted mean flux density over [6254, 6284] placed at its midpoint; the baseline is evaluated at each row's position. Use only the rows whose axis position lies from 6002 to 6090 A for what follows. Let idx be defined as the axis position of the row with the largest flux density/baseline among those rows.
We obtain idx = 6049.0 A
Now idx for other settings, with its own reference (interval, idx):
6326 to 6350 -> 6343.0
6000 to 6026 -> 6007.0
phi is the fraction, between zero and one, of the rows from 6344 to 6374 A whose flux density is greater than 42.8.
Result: 0.3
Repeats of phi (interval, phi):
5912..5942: 0.4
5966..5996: 0.8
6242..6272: 0.2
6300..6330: 0.4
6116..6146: 0.8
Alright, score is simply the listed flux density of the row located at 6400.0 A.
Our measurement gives 41.18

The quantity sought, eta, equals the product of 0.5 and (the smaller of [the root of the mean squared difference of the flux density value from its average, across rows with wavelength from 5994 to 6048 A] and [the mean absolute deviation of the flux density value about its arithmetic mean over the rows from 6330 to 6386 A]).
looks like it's 0.69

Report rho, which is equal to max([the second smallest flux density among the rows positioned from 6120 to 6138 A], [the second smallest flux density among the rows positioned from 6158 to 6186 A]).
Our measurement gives 43.1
